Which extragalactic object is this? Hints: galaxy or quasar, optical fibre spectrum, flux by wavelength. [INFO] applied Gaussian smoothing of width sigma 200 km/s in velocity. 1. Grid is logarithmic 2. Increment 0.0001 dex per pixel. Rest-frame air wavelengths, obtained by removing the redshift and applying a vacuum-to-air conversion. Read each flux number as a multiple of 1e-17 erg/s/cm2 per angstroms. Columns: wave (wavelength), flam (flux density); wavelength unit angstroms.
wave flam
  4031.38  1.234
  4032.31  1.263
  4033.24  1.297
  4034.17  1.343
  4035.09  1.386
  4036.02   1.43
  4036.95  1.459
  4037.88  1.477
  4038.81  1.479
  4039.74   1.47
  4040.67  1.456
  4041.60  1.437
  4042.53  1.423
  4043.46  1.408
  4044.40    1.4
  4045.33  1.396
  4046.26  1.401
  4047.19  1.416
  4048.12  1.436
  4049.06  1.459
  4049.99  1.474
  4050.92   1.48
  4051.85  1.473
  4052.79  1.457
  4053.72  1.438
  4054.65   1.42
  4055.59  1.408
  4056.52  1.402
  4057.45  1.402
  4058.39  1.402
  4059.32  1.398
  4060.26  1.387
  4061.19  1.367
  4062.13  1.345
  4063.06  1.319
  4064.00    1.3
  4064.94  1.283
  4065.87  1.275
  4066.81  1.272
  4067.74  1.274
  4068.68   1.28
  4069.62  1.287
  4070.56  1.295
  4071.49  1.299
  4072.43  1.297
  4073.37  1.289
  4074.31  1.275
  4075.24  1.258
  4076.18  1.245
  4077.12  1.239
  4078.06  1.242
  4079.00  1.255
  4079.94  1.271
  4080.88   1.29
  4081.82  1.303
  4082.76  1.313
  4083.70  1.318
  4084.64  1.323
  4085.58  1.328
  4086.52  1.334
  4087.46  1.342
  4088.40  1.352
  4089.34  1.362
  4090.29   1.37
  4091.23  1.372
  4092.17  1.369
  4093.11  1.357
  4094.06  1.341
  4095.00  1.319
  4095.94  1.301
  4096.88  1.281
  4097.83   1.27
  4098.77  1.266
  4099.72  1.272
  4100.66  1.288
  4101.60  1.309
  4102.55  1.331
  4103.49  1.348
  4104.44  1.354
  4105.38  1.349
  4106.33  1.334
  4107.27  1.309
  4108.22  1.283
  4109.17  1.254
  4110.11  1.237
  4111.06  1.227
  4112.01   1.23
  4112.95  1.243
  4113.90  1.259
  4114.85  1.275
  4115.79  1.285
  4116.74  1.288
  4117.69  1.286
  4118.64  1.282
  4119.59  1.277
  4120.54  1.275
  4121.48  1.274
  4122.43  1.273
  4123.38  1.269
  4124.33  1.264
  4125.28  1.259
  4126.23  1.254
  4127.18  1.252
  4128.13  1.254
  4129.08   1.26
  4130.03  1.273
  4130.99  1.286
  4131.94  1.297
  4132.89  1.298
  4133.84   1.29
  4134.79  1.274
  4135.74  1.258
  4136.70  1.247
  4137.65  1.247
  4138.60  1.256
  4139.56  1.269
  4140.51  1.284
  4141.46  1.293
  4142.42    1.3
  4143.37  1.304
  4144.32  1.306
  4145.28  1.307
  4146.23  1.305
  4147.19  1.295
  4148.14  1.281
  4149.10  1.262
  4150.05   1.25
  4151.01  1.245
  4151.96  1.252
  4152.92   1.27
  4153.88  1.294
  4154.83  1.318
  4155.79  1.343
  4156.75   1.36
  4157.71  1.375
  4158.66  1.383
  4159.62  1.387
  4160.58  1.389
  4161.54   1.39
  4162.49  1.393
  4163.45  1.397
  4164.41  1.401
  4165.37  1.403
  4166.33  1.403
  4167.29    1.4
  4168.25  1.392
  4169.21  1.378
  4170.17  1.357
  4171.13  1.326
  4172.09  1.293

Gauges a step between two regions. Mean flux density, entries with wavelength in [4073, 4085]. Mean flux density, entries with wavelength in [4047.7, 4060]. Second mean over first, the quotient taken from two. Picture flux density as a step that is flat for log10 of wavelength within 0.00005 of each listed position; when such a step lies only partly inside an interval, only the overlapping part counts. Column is 0.88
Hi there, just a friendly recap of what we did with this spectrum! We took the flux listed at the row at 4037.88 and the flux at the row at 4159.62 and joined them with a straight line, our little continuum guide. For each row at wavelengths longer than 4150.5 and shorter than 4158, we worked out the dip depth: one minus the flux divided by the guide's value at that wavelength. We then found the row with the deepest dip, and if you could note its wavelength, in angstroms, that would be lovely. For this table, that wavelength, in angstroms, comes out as 4151.01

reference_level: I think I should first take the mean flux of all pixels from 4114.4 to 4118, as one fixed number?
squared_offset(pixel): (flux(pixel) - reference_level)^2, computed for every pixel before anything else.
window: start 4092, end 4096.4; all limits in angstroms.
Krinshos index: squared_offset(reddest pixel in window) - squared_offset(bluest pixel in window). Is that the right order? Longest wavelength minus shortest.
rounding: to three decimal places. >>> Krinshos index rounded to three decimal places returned -0.007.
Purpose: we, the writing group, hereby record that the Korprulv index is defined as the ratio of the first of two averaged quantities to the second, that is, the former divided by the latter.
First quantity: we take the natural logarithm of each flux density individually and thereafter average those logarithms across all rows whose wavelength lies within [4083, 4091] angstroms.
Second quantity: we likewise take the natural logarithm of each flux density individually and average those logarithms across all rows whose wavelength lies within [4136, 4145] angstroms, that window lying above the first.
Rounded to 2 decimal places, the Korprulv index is 1.20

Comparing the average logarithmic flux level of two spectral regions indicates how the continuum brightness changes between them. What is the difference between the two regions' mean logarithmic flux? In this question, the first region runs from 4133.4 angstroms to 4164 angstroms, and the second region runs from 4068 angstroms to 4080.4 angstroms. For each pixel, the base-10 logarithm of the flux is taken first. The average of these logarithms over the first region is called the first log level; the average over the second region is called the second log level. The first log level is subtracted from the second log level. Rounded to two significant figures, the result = -0.012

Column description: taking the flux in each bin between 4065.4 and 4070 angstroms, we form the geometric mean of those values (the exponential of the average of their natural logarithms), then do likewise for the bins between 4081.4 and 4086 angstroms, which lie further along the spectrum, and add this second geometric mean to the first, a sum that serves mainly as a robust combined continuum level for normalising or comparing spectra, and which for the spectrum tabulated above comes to 2.59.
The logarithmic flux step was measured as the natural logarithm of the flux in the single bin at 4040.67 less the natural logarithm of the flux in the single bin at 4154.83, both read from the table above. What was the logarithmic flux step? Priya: 0.100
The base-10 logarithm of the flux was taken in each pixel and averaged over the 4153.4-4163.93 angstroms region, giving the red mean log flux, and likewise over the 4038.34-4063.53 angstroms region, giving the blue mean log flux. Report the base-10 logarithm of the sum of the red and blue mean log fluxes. -0.54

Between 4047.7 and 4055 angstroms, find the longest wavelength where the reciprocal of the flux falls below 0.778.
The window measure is 4054.65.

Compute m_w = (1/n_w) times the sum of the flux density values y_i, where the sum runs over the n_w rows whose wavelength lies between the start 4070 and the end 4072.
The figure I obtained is 1.30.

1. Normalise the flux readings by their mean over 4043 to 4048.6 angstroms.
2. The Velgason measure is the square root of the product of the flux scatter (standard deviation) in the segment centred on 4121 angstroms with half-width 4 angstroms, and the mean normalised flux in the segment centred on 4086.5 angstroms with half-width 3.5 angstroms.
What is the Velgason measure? 0.08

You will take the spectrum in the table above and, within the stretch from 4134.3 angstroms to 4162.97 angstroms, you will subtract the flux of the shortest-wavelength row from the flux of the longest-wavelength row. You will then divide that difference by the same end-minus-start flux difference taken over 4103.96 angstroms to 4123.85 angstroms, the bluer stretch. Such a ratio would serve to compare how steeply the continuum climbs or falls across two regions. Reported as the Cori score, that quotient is -1.4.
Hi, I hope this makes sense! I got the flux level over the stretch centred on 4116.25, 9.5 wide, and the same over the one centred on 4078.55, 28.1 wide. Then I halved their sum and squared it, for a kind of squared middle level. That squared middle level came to 1.65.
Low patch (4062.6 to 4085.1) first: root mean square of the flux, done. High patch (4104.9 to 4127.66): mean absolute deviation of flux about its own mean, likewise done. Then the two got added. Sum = 1.30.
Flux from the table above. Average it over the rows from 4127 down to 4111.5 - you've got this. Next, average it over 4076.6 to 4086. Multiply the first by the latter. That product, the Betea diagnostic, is 1.63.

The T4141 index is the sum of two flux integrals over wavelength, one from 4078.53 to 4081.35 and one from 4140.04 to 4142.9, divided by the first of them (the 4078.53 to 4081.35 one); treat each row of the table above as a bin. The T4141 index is 2.0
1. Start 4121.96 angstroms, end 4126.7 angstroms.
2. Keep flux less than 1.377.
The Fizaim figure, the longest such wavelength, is 4126.23 angstroms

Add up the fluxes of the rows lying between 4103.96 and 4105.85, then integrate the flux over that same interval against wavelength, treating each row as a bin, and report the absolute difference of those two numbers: 0.148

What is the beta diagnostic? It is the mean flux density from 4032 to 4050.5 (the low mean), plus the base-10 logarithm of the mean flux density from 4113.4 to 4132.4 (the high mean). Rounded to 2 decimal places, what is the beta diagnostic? 1.52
